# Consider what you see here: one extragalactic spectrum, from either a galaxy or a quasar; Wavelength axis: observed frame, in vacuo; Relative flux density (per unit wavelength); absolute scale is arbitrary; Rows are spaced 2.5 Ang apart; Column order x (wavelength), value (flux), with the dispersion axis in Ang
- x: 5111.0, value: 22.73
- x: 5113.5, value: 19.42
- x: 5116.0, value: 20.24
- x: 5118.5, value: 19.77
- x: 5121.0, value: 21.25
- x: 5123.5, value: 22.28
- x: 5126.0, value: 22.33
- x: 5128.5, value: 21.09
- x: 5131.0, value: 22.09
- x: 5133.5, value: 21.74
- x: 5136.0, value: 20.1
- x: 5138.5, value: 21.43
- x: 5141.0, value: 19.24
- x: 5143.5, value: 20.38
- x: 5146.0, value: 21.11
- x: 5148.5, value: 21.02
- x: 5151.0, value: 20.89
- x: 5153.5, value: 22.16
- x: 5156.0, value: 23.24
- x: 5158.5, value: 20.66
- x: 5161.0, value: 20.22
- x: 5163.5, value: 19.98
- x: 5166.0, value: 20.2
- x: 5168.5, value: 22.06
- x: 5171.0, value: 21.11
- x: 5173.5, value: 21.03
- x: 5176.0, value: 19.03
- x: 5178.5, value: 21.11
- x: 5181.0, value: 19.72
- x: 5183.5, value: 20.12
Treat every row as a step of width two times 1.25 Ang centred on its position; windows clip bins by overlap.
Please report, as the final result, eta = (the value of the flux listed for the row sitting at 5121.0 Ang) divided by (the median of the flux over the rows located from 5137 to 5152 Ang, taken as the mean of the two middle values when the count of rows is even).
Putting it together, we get 1.01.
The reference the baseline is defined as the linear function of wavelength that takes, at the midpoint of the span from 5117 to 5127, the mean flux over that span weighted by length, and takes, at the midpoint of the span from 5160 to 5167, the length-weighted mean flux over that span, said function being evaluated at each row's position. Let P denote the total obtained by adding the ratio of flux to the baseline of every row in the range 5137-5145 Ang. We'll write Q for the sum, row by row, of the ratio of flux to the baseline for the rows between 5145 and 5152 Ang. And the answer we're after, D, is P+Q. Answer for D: 6.00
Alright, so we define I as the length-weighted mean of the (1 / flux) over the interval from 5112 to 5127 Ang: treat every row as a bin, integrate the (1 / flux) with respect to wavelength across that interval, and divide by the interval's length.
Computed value 0.0480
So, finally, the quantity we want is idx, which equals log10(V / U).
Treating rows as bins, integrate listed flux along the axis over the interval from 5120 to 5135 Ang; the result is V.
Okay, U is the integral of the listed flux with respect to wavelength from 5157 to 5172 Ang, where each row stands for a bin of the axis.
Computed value 0.021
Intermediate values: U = 311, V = 327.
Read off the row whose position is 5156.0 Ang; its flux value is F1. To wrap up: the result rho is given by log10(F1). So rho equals 1.37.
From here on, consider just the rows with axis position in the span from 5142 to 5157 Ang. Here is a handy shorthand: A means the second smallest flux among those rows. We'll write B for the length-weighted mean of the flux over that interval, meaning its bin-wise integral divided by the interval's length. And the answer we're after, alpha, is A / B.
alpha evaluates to 0.976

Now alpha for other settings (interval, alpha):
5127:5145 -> 0.962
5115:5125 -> 0.967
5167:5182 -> 0.953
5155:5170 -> 0.961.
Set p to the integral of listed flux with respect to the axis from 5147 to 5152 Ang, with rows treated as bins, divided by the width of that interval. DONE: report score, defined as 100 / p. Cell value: 4.8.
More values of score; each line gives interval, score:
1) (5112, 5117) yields 5.0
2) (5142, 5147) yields 4.8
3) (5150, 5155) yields 4.6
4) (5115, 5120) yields 5.0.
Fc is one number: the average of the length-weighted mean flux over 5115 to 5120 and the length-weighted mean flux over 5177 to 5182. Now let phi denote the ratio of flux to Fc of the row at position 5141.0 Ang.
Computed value 0.95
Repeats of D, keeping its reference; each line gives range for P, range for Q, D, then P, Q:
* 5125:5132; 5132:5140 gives 6.12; 3.10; 3.02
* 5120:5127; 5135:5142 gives 6.00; 3.09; 2.91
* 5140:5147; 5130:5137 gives 5.97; 2.93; 3.04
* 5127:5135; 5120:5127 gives 6.17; 3.08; 3.09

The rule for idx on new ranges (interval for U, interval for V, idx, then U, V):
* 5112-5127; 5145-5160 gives 0.013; 313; 322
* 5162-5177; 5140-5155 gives 0.006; 309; 313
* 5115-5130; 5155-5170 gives -0.003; 318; 315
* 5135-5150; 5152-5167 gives 0.011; 308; 316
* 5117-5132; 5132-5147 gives -0.016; 322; 310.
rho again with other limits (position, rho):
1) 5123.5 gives 1.35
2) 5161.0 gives 1.31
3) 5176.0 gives 1.28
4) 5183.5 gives 1.30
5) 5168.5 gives 1.34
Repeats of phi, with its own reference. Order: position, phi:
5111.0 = 1.12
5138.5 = 1.06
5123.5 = 1.10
